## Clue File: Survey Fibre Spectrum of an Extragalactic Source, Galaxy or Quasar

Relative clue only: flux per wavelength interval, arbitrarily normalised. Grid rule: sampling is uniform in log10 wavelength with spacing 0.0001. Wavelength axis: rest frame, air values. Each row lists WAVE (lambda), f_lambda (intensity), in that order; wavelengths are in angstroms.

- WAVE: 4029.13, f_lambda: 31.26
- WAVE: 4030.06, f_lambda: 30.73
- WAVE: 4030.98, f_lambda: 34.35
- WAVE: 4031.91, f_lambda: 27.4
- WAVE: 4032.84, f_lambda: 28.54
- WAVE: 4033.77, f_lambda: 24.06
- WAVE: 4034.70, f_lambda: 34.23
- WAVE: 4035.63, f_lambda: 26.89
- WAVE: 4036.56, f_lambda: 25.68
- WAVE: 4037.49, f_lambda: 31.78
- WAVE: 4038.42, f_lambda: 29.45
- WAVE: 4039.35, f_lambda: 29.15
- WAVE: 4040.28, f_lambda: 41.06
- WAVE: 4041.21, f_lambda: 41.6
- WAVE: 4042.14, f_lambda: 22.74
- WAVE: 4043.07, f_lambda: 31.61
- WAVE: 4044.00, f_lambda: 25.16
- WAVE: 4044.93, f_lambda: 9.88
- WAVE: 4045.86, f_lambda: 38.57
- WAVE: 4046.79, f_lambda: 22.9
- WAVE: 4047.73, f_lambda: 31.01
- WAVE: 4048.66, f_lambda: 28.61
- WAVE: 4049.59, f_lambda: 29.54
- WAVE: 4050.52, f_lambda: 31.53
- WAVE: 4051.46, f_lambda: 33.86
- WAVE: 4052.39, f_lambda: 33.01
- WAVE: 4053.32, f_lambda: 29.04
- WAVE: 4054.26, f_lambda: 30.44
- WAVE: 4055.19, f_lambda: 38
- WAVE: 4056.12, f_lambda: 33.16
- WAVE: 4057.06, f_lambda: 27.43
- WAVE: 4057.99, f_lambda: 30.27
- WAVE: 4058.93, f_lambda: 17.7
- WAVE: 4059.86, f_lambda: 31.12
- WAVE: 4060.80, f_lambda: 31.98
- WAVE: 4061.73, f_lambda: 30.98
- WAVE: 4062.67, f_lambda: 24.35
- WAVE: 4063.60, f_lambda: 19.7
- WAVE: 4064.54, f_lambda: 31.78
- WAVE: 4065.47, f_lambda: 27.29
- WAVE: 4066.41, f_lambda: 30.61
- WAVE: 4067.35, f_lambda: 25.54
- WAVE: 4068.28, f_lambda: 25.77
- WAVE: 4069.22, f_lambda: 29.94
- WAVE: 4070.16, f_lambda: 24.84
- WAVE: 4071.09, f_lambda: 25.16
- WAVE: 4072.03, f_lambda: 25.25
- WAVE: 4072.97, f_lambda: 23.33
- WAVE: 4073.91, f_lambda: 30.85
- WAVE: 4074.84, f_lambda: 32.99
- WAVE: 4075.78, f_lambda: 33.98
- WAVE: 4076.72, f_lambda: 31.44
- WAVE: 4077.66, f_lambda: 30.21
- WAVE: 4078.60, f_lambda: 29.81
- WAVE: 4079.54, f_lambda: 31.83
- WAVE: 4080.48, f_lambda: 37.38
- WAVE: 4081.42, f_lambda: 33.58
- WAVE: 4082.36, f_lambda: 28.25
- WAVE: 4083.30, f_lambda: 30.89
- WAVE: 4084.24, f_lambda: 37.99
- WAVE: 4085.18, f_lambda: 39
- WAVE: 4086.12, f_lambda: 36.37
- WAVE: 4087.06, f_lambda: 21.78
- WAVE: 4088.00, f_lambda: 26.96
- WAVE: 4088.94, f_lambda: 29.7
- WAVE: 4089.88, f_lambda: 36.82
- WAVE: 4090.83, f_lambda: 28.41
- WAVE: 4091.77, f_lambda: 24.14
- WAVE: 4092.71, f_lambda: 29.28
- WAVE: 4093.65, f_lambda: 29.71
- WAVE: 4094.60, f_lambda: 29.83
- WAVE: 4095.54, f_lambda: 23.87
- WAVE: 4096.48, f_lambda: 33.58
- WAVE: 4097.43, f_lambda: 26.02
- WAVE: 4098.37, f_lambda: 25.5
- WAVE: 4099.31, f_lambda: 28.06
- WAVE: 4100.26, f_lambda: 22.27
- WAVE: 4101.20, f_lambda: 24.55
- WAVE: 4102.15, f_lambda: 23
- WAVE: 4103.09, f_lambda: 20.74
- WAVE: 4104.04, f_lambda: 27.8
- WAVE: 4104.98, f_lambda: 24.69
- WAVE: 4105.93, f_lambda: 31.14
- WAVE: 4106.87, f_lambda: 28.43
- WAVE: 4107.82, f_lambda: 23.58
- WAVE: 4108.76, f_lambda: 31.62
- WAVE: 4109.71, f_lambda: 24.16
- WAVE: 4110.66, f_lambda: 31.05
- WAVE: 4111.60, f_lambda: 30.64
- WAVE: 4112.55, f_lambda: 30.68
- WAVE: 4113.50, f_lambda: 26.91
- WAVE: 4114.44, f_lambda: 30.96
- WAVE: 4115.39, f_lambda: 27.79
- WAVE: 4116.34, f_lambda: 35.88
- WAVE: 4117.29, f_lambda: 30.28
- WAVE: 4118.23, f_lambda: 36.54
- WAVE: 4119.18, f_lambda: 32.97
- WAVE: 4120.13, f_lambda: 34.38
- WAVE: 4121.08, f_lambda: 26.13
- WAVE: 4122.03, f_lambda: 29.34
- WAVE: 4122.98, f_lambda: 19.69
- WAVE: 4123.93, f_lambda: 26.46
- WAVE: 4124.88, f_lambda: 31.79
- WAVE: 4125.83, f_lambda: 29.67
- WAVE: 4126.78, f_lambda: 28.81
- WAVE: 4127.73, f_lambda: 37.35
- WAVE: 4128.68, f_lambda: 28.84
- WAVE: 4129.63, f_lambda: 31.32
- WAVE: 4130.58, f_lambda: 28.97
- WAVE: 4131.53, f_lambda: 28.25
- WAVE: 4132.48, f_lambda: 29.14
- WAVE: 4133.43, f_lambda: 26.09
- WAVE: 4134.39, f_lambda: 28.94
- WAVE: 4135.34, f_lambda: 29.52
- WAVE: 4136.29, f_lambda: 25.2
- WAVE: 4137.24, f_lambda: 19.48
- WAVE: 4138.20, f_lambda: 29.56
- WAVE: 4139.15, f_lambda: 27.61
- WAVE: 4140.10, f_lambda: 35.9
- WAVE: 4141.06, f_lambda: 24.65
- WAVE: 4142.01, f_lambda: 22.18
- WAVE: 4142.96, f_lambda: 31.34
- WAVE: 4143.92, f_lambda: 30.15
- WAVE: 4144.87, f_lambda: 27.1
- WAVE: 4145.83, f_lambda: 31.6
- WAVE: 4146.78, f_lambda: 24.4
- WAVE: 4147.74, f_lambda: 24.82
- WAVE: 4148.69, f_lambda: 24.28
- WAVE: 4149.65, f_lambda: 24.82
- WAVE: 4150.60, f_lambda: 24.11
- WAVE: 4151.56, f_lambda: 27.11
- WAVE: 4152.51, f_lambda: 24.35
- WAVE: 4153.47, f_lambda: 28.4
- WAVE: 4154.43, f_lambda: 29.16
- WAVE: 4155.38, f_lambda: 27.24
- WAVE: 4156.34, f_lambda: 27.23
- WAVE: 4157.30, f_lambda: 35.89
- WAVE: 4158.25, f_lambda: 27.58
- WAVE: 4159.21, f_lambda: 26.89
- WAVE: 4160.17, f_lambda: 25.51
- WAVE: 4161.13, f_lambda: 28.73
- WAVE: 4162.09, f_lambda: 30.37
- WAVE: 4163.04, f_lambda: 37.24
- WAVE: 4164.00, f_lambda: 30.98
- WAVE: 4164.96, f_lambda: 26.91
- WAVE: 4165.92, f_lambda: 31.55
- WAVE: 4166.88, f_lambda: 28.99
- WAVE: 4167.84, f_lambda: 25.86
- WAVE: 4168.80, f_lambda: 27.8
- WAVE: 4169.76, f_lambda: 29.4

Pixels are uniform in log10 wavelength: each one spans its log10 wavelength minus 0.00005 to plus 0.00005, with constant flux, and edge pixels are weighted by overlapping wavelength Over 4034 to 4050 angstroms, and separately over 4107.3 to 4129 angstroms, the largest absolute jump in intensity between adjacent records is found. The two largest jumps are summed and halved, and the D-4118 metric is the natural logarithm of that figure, 2.95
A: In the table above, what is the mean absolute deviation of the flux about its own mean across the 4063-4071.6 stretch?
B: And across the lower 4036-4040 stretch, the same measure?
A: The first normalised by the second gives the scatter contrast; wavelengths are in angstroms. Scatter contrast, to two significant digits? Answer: 1.7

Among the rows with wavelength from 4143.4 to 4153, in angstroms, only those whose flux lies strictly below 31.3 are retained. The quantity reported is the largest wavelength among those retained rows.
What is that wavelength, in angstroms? 4152.51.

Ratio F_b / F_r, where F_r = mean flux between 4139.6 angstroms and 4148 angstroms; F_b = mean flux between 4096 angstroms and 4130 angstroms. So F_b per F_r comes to 1.02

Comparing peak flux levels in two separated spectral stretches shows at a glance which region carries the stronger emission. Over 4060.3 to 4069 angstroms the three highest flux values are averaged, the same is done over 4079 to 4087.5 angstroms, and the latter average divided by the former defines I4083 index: 1.21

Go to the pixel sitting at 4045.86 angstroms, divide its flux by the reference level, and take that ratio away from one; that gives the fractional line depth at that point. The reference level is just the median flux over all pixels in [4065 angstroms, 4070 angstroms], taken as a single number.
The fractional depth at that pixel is -0.41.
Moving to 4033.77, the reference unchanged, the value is 0.12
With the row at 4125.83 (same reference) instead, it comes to -0.09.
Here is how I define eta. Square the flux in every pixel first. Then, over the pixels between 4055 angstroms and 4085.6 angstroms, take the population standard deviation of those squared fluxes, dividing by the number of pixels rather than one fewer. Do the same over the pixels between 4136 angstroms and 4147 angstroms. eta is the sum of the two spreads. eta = 528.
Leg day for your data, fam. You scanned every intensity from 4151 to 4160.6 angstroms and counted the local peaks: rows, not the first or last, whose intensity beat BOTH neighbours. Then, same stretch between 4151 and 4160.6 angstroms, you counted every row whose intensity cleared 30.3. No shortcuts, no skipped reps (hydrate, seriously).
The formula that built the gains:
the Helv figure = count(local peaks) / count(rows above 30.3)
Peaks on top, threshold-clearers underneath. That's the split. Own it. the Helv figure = 2.0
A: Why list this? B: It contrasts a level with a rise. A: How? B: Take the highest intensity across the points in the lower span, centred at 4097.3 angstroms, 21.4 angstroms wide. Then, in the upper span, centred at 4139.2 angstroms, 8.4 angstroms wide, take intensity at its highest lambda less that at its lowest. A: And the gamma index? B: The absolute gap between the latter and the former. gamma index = 35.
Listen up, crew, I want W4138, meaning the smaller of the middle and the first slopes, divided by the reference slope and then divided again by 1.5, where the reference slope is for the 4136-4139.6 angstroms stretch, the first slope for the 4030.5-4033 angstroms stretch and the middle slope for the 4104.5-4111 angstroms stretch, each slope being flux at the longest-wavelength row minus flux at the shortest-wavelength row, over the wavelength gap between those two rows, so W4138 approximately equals -2.5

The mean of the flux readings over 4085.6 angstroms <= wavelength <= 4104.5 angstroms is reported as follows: 27.4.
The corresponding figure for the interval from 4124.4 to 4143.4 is 28.7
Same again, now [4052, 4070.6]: 28.6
